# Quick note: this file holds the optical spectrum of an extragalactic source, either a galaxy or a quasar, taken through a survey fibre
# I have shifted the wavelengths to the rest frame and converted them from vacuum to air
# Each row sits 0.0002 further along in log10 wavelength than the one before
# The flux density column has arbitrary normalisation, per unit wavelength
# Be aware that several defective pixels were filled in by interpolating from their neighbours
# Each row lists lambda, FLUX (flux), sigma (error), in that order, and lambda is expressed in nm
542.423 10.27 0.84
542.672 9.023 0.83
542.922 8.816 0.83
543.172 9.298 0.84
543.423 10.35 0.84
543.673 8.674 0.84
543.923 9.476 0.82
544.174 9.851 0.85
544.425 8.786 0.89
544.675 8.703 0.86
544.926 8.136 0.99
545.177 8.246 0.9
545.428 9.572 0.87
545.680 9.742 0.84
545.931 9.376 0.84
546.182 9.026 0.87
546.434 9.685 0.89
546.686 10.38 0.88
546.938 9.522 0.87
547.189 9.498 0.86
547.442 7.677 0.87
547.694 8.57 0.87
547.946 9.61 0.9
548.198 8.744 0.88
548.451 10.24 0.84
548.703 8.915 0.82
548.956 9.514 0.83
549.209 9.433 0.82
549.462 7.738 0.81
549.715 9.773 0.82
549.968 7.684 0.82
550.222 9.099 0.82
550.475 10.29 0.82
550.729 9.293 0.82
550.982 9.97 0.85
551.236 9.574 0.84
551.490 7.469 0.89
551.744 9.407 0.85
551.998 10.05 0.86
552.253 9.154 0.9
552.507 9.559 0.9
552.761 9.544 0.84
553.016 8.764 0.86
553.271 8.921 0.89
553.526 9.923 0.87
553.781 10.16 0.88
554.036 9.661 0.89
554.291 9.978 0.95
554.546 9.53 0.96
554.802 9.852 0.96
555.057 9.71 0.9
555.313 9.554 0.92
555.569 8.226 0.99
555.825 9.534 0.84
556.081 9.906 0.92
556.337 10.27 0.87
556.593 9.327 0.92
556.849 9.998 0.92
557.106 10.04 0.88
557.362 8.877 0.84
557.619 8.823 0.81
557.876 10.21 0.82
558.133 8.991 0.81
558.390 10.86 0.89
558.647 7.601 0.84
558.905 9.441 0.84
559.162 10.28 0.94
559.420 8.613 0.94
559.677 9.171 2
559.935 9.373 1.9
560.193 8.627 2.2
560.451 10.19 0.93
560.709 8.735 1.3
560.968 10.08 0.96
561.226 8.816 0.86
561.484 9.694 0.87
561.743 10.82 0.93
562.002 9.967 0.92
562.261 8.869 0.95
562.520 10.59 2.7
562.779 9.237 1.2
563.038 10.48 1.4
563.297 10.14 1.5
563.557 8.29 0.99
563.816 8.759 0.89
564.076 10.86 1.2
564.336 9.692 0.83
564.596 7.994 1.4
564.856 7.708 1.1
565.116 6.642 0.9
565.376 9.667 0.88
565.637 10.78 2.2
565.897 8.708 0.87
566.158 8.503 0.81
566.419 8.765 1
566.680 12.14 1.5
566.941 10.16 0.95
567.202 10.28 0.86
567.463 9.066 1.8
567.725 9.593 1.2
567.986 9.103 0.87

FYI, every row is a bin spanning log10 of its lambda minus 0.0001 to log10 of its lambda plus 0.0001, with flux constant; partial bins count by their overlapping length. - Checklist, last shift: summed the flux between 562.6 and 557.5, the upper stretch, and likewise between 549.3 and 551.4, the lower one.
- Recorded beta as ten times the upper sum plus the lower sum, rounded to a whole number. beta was 1971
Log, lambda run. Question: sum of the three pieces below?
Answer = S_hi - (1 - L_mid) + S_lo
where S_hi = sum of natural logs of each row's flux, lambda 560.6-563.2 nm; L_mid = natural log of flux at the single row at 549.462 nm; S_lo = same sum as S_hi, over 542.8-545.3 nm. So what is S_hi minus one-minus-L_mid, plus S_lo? 45.8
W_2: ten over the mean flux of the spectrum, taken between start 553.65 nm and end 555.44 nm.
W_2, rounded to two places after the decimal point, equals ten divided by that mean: 1.02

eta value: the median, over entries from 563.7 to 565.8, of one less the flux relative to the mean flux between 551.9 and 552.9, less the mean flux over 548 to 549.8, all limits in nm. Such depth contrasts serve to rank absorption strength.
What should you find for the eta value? -9.16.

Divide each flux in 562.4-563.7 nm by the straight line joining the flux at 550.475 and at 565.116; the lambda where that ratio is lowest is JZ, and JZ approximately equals 563.557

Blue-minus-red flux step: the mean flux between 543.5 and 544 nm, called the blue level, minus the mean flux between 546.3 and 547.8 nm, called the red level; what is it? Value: -0.1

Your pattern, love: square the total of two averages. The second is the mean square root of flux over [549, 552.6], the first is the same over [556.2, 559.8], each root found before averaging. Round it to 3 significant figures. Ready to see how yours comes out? 37.2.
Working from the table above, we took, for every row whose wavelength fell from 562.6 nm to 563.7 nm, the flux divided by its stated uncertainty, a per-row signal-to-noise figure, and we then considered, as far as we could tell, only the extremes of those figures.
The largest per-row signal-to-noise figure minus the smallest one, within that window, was 1.6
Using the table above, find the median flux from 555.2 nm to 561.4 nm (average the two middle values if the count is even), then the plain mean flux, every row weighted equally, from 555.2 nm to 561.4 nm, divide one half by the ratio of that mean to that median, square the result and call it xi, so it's 0.250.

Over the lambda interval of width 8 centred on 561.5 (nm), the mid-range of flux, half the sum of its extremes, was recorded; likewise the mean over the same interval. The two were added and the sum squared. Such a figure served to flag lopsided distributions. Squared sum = 327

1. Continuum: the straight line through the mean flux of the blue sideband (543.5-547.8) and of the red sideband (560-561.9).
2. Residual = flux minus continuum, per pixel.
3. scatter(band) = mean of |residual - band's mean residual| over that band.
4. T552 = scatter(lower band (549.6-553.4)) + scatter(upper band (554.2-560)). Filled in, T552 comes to 1.2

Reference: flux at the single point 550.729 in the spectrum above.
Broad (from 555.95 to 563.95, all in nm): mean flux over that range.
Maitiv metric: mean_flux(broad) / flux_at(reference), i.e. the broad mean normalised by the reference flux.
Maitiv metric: 1.02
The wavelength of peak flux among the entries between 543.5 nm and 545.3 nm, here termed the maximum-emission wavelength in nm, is 544.174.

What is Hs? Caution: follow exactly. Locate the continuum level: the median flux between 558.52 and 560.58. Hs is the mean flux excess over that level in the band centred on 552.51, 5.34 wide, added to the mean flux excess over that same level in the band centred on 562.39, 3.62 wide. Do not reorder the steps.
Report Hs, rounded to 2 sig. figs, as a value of 0.53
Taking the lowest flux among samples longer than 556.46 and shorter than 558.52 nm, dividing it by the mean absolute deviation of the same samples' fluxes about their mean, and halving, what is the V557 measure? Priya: 6.9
